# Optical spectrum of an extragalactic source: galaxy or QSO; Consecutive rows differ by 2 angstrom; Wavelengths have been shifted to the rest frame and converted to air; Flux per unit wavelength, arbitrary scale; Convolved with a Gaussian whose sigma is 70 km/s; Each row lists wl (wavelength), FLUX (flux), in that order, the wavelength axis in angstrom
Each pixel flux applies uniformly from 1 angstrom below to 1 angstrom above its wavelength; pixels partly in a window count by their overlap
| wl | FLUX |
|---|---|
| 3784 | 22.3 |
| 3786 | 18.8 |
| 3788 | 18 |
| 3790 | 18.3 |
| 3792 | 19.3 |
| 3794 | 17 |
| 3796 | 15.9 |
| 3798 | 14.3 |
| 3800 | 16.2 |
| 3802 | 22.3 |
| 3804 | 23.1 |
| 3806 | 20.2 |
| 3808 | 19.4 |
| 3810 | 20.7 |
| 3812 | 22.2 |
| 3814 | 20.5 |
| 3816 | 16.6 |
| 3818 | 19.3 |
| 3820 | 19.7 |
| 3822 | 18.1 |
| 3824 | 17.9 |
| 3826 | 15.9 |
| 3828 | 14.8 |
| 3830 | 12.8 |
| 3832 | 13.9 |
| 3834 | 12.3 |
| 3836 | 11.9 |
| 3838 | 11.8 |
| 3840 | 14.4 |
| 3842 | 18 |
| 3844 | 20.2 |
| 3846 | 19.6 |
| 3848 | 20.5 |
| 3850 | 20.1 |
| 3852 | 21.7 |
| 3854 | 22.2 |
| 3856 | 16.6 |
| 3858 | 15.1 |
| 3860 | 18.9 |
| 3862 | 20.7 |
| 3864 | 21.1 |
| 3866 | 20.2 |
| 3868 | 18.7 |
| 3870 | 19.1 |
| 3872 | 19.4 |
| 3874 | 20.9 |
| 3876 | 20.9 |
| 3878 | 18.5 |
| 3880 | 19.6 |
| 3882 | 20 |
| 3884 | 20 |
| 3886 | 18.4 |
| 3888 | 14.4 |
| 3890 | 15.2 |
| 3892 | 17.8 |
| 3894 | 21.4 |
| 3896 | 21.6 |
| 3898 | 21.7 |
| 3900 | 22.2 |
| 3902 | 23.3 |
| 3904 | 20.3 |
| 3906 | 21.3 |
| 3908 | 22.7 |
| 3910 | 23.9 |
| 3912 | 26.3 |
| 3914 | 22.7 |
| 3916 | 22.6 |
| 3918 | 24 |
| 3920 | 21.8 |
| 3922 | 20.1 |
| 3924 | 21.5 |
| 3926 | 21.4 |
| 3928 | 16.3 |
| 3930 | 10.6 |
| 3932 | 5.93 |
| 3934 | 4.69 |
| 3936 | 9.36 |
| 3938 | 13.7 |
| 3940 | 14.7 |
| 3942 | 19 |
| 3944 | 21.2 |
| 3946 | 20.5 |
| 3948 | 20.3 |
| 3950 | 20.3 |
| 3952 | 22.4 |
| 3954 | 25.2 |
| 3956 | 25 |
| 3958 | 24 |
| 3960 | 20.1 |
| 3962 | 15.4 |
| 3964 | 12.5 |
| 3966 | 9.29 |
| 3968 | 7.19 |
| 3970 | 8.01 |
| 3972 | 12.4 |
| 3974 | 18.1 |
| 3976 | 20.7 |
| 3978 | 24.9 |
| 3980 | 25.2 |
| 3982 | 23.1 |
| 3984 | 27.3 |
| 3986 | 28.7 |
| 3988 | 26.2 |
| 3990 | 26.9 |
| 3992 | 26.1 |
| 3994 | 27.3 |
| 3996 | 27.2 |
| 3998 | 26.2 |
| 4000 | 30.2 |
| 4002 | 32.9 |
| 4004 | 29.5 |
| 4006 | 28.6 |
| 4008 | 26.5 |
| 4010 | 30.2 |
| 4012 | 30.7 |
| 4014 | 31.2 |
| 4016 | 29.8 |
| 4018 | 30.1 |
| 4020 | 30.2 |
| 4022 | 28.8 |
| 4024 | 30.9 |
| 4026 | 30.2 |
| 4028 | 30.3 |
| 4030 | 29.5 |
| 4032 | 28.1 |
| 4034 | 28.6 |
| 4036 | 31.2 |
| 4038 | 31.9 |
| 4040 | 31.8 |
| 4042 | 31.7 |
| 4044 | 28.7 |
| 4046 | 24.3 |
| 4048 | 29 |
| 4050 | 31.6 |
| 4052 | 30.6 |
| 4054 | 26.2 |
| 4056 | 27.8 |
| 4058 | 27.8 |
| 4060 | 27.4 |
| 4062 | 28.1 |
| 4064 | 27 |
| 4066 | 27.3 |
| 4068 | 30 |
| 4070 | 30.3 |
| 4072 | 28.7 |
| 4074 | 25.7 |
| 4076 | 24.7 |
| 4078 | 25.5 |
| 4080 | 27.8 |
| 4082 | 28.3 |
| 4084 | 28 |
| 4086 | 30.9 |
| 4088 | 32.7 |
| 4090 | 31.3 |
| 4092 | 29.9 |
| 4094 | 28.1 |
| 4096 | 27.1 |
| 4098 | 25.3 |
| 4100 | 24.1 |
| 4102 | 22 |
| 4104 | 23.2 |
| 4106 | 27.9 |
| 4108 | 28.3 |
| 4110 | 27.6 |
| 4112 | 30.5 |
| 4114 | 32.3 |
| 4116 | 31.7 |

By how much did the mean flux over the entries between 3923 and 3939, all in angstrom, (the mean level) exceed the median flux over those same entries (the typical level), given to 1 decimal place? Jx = 0.8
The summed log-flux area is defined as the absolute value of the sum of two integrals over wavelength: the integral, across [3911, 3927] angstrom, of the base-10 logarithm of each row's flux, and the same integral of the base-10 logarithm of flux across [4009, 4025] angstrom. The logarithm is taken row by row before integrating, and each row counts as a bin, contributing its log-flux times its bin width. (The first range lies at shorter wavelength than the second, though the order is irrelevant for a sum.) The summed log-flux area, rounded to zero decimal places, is 45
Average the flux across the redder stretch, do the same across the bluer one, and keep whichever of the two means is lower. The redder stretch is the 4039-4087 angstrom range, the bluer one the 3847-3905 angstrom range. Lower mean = 20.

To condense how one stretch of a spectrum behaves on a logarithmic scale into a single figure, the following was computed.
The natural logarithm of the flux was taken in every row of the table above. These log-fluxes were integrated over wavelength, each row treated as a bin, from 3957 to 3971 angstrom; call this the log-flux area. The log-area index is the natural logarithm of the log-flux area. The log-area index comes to 3.6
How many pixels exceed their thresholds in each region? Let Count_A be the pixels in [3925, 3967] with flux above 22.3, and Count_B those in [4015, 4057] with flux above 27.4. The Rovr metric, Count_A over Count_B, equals 0.21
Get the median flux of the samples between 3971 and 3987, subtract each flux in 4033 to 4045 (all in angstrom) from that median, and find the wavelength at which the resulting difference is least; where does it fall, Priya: 4038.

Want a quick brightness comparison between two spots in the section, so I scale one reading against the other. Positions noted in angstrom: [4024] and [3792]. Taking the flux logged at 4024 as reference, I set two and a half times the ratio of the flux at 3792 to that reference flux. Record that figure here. 1.6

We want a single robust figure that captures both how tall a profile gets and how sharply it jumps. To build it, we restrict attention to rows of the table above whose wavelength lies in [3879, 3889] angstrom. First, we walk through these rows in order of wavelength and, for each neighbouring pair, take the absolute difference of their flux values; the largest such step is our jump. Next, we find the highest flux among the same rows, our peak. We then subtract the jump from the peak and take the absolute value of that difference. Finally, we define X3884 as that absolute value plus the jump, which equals 20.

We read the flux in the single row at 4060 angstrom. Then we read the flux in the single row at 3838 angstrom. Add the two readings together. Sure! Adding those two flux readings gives 39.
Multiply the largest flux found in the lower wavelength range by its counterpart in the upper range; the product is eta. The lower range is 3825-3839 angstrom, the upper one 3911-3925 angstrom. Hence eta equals 418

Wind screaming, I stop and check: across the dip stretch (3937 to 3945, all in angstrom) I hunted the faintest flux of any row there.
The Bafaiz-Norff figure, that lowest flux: 13.7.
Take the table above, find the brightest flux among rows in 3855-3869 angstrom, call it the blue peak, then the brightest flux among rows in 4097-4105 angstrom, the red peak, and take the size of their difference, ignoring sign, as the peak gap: 4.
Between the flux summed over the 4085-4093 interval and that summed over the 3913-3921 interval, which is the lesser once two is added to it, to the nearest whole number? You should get 93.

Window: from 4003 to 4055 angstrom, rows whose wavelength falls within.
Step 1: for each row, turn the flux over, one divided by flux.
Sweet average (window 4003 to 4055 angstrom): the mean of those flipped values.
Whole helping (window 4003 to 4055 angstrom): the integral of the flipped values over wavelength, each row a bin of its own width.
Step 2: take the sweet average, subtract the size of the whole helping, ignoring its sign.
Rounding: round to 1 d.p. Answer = -1.7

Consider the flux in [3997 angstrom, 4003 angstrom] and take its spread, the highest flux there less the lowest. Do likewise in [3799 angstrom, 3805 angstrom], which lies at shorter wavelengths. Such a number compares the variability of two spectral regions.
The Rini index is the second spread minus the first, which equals 0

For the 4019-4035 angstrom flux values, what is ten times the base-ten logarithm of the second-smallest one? 14.6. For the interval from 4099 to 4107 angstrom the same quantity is 13.7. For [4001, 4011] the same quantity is 14.6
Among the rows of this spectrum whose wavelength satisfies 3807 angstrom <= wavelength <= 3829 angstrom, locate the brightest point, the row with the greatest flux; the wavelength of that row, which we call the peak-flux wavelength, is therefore 3812 angstrom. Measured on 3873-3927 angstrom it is 3912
